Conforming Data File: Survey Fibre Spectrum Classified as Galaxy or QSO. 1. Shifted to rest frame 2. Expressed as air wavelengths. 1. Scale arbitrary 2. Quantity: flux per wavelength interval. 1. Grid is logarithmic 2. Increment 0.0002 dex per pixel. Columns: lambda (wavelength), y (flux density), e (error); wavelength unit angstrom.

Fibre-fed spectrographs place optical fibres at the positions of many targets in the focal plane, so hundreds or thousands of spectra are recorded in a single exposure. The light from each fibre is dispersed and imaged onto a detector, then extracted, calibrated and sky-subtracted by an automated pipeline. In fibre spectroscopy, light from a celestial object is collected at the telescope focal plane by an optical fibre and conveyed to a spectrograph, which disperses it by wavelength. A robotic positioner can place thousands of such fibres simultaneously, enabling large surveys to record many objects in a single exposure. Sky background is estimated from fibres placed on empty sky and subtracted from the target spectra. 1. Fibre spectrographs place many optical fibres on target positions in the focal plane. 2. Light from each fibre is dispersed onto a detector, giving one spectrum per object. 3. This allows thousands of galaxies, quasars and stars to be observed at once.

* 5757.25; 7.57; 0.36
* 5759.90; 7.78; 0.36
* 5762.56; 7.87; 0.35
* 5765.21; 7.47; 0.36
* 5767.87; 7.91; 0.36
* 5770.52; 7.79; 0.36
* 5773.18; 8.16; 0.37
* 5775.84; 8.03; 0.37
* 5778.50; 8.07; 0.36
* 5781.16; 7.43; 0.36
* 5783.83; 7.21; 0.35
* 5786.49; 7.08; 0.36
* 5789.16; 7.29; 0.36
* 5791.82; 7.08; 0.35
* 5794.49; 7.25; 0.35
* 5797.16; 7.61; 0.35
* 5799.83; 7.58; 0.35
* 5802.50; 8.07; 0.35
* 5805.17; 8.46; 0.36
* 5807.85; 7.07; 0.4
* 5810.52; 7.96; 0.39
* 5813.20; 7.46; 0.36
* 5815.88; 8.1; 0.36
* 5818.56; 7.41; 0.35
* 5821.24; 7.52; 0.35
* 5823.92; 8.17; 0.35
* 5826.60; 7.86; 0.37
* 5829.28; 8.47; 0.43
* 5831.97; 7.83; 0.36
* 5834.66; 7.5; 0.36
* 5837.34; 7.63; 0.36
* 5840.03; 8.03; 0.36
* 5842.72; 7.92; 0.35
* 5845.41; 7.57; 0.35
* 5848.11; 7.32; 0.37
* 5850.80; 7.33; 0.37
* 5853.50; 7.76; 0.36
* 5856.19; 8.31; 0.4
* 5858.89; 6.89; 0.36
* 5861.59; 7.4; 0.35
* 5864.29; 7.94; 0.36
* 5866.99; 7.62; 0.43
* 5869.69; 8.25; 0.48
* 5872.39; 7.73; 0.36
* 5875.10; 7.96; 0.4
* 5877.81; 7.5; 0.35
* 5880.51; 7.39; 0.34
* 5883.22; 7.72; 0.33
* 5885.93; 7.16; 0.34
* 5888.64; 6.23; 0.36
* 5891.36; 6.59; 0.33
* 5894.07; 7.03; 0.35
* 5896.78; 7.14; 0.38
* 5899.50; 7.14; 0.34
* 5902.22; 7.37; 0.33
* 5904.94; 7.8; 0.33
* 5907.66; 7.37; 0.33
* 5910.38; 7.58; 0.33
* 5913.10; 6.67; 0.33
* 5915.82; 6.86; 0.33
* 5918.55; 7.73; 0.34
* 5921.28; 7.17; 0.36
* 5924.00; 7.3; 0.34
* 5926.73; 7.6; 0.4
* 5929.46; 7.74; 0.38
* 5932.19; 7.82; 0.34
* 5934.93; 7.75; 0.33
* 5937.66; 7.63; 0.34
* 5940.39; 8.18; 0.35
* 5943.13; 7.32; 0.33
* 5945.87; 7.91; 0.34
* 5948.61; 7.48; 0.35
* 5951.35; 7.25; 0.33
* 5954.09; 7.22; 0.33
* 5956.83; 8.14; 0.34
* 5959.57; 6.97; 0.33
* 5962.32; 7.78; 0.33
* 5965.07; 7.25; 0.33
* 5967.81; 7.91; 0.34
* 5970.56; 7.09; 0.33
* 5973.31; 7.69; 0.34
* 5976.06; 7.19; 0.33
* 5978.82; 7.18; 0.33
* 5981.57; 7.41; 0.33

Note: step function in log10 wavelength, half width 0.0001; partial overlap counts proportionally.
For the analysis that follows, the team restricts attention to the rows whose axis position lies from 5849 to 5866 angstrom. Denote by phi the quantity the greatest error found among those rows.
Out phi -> 0.400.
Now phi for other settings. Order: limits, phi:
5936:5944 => 0.350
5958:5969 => 0.340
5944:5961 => 0.350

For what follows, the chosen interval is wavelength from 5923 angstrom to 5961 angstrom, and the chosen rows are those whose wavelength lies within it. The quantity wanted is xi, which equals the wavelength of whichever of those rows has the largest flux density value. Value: 5940.39 angstrom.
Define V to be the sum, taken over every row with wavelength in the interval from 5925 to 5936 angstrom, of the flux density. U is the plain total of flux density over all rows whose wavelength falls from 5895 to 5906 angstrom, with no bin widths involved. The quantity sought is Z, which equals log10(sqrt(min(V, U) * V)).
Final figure 1.480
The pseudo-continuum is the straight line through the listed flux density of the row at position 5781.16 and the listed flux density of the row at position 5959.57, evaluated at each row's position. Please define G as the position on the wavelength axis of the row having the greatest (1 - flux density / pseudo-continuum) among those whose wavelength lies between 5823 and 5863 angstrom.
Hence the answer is 5858.89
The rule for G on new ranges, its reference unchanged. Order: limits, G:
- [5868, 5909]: 5888.64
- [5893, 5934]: 5913.10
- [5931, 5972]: 5959.57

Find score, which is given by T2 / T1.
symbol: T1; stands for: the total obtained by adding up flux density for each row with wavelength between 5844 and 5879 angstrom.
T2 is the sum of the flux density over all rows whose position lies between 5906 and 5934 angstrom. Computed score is 0.74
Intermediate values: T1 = 100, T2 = 74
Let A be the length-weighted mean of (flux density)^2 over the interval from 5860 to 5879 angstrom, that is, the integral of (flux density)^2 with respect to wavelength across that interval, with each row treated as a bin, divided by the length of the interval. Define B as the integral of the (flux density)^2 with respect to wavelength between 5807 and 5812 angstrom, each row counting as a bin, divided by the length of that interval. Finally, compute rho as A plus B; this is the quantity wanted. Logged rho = 118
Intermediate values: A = 60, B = 57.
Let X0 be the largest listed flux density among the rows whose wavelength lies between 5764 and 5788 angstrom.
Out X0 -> 8.16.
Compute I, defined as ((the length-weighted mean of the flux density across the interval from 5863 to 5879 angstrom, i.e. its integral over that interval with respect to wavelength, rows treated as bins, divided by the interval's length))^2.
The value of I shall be 61.4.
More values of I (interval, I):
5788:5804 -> 56.2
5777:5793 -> 54.3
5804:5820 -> 59.8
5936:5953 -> 58.1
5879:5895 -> 49.4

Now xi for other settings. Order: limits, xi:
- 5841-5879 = 5856.19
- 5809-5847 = 5829.28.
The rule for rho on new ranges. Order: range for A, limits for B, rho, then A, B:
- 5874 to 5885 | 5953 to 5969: 115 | 58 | 57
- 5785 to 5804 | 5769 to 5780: 119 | 55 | 64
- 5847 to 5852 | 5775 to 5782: 116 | 54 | 62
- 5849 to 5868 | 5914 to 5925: 110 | 58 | 53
